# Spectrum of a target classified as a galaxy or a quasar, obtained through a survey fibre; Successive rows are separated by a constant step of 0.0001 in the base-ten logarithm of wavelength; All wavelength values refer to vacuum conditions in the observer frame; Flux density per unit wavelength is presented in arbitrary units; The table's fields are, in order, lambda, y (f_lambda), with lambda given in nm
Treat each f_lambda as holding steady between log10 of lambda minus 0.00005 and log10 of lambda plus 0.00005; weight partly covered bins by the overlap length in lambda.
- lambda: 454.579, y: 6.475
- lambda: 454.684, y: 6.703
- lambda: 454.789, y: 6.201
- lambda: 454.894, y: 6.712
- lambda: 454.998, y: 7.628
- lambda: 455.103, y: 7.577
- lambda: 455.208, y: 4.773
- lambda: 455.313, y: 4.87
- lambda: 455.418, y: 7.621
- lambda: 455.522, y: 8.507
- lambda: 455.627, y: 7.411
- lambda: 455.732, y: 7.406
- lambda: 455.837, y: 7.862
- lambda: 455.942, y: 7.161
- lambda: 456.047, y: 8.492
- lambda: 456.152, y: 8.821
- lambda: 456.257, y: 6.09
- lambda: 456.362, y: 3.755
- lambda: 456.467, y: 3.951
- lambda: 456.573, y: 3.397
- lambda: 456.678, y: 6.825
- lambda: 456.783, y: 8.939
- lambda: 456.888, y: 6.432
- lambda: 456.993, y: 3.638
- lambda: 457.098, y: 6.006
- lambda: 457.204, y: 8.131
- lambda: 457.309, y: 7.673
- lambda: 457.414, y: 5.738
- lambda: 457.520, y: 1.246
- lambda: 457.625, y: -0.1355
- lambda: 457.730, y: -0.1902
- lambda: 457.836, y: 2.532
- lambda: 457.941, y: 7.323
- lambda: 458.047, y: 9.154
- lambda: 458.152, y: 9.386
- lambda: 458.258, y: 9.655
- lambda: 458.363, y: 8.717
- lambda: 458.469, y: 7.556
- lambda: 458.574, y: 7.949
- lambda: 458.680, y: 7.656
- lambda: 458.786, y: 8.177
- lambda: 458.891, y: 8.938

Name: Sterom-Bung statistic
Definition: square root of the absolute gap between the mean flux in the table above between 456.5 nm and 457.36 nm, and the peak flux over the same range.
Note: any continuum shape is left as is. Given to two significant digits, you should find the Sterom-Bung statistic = 1.6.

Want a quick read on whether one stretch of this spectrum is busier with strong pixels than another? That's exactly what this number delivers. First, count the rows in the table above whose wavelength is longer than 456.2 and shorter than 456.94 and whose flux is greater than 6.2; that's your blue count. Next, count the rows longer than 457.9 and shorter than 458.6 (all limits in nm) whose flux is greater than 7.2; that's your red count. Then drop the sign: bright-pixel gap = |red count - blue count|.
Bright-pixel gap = 4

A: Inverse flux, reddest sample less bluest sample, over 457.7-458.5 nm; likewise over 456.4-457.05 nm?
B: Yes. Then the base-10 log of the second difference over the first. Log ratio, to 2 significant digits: -2.4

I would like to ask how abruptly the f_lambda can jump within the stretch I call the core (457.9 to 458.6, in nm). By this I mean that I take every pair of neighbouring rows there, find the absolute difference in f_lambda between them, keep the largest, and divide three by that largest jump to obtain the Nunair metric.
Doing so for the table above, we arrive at 1.64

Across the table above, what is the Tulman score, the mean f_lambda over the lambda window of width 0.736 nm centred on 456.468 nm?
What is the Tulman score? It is 6.0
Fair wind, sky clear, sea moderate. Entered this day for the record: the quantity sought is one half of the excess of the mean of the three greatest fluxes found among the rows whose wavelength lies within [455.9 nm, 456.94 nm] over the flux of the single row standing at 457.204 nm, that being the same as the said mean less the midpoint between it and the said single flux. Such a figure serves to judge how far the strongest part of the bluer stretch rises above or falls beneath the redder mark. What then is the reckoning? 0.3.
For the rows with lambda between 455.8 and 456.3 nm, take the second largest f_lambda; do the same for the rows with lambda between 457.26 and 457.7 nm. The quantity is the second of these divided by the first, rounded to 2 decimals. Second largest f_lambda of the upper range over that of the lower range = 0.68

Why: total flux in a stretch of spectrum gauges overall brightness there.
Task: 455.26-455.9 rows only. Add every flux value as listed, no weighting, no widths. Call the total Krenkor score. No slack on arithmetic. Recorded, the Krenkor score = 44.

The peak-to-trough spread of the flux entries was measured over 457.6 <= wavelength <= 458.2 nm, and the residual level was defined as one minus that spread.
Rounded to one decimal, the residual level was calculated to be -8.6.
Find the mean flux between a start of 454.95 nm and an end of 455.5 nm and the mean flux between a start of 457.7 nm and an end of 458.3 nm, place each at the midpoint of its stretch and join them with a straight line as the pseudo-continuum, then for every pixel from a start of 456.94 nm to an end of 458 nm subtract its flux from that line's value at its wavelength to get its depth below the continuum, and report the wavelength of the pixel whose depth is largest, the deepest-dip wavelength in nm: 457.730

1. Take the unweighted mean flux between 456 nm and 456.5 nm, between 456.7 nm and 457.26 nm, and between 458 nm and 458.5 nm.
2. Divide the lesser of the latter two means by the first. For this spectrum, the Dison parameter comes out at 1.1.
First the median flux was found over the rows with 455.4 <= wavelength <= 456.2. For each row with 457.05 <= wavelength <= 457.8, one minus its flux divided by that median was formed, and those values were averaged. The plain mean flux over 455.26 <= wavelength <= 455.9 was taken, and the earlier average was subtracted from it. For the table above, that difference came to 6.80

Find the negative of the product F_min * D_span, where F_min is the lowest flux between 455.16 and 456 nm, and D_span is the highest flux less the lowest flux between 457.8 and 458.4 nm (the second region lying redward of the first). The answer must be -34.0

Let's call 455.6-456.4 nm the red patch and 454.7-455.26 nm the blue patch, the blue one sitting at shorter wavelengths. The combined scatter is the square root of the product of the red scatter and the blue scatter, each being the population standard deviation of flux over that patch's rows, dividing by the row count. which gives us 1.3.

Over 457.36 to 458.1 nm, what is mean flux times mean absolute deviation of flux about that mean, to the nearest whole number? 12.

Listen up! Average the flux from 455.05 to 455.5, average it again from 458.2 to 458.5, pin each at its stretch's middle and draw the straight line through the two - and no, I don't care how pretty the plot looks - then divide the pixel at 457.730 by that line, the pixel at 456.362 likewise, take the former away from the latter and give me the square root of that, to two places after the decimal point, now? 0.74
